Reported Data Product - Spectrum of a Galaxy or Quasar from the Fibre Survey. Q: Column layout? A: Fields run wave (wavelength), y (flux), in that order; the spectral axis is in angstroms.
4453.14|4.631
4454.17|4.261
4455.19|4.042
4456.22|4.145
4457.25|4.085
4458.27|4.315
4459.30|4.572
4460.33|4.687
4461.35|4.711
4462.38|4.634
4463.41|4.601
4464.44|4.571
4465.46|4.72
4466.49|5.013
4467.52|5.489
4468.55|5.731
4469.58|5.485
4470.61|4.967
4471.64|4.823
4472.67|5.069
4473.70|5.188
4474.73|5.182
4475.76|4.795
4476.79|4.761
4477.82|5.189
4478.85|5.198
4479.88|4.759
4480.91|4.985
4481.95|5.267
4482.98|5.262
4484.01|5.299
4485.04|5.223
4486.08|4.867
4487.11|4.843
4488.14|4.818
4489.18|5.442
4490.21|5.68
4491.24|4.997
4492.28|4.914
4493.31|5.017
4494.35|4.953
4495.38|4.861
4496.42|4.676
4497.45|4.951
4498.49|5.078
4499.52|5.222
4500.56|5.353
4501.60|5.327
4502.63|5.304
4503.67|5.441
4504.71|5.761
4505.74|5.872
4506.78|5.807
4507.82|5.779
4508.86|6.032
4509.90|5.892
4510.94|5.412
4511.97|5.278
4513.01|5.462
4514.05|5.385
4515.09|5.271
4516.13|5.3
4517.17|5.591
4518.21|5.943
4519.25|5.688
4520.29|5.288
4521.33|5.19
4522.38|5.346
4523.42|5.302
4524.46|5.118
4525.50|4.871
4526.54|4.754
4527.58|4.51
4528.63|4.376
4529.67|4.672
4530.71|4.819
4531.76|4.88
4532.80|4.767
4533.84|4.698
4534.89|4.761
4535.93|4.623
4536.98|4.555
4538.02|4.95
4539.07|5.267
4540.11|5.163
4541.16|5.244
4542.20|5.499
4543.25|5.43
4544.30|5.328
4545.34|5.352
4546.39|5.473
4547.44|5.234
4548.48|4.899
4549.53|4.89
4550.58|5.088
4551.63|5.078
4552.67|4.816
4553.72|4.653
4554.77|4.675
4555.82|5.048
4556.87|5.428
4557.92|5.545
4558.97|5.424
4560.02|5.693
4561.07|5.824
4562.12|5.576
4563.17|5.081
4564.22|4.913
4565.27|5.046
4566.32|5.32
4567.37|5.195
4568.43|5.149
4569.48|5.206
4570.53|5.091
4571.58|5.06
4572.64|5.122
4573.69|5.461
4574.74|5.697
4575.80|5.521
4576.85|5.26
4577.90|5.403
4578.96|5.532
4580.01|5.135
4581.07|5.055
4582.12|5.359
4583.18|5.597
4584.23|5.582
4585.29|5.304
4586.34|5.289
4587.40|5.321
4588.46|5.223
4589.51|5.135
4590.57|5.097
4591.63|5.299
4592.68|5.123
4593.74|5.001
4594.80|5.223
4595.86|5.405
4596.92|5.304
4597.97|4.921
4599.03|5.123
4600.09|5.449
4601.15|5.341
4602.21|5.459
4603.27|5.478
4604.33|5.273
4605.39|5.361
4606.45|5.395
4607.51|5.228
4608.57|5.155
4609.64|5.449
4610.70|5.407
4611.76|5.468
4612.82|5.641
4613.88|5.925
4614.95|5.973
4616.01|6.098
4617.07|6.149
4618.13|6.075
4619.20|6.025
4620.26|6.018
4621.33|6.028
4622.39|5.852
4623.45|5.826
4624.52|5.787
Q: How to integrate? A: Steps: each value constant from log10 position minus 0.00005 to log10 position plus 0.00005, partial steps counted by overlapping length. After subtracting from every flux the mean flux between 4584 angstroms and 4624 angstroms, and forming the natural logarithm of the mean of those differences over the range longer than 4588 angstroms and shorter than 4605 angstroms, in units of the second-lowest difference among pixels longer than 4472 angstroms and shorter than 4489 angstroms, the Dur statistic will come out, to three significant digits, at -1.09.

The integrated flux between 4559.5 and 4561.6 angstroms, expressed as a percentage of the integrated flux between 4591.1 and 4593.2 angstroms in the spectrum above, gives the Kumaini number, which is 110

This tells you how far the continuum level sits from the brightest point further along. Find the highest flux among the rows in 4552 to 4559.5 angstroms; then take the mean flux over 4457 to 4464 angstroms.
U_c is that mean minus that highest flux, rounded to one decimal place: -1.0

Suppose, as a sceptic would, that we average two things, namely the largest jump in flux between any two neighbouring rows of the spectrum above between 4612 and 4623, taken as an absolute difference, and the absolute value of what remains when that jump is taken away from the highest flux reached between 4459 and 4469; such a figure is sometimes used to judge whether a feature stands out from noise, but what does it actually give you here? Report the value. 2.87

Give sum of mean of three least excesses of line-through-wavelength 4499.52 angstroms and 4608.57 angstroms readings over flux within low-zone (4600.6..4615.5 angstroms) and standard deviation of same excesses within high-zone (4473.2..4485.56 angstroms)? -0.49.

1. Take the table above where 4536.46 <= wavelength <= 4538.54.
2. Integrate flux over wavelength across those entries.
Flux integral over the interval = 9.9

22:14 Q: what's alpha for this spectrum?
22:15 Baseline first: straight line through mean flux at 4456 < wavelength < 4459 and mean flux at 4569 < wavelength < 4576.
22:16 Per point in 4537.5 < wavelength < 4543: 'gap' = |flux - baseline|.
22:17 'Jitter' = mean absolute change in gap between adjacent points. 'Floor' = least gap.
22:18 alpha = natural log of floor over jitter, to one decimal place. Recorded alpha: -2.1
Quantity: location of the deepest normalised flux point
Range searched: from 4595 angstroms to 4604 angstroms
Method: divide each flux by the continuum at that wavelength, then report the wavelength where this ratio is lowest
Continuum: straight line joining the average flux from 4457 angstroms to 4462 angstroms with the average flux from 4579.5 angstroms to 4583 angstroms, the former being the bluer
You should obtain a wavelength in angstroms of 4597.97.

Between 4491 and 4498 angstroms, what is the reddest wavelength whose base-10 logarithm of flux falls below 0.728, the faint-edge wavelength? 4497.45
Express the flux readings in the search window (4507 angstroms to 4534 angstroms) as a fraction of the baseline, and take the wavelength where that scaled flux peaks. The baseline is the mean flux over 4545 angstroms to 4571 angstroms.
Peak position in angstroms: 4508.86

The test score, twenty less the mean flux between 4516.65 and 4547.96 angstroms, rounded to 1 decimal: 14.9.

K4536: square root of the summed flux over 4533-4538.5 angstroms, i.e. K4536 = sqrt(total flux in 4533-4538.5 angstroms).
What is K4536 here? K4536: 4.86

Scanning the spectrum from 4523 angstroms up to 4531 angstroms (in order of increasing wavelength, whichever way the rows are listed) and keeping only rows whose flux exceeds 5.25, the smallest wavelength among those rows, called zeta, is 4523.42 angstroms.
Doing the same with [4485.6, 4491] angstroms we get 4489.18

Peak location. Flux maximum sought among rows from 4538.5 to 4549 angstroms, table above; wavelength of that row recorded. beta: 4542.20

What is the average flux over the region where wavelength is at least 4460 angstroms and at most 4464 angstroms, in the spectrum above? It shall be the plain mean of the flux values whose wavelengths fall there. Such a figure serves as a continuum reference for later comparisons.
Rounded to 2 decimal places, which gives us 4.66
